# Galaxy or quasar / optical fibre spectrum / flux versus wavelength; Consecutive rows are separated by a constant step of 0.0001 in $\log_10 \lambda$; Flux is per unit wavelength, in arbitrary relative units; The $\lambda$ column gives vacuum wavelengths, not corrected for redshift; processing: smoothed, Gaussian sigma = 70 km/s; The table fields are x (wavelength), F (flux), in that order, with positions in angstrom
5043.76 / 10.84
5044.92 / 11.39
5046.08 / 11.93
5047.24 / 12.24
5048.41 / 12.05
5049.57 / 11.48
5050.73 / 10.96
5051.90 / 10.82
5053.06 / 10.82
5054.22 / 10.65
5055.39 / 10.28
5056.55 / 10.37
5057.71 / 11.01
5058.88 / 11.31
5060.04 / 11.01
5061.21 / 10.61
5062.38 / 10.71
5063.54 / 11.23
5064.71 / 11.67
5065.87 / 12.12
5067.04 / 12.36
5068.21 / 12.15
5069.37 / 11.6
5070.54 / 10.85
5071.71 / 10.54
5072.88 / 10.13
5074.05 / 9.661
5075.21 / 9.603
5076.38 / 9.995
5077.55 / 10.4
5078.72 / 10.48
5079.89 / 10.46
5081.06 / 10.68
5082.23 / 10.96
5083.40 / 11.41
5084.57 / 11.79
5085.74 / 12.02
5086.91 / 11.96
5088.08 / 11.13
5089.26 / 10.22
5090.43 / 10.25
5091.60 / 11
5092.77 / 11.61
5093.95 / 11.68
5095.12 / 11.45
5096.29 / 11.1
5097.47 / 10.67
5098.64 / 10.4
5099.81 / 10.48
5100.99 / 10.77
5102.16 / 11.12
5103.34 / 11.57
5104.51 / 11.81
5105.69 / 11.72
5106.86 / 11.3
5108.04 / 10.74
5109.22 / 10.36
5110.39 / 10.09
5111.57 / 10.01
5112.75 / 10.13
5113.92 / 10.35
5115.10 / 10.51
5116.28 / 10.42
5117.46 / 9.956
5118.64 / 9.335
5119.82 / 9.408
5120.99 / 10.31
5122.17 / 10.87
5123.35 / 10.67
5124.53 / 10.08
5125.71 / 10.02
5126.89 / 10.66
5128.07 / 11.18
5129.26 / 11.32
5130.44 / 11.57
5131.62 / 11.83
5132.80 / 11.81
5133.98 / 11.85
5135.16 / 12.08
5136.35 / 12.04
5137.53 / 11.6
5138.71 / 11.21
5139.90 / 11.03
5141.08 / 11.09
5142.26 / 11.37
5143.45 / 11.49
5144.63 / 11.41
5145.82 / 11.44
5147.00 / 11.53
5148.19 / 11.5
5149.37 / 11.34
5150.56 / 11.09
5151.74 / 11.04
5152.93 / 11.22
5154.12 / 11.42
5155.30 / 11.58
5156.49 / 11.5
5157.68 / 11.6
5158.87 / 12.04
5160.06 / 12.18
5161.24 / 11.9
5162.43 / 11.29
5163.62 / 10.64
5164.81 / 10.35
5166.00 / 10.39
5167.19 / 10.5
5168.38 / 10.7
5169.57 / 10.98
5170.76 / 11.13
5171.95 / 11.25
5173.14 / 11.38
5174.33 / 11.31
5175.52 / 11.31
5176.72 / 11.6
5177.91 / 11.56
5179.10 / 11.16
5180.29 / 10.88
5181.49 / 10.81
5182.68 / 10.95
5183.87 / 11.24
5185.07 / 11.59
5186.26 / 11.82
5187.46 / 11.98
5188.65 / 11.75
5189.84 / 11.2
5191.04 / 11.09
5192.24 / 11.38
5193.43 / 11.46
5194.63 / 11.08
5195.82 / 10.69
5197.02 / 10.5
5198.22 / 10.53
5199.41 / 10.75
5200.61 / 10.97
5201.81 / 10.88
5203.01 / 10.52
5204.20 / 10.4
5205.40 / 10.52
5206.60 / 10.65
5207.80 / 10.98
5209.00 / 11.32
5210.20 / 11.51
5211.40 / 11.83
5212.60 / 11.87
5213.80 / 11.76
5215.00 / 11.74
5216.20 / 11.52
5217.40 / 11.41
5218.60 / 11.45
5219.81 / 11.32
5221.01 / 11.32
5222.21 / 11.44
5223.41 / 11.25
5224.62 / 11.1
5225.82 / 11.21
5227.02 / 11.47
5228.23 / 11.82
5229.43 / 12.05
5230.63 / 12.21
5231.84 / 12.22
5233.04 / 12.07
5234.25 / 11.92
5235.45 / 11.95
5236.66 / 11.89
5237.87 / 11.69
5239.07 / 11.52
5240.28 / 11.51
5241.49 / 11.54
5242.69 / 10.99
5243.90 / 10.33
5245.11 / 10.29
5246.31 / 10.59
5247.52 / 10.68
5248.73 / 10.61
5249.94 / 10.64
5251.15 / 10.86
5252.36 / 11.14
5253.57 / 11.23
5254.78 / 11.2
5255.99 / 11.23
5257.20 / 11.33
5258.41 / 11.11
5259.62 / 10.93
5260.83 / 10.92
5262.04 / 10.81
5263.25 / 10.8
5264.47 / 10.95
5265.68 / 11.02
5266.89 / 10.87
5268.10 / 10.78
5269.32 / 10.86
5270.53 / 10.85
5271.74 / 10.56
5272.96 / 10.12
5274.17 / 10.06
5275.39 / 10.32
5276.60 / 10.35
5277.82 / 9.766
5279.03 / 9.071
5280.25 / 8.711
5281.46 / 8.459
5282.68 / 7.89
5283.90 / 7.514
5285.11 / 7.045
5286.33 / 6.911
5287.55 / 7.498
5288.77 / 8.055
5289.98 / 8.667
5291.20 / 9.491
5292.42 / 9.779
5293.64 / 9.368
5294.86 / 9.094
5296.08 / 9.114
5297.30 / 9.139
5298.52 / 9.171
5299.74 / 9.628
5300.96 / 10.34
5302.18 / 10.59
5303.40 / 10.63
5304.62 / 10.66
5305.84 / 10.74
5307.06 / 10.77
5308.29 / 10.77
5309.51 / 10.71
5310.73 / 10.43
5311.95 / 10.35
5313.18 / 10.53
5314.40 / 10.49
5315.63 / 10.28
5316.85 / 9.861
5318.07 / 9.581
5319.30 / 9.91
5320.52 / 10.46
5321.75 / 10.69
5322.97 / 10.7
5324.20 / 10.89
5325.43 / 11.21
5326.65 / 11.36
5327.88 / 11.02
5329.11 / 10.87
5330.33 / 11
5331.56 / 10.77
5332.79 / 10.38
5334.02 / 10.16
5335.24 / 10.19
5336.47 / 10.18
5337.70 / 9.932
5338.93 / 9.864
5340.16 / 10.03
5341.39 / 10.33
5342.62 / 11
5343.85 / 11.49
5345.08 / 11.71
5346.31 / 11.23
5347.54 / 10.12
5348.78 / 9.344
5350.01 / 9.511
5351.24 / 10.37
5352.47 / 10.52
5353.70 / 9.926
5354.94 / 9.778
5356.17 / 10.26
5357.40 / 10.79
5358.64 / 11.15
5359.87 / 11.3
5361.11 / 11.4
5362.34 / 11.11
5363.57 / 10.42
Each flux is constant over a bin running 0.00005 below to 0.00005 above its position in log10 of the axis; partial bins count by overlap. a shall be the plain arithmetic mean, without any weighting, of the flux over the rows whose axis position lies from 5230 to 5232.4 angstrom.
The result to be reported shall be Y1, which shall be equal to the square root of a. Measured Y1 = 3.49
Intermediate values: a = 12.2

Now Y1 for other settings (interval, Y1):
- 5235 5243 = 3.40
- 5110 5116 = 3.20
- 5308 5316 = 3.24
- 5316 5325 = 3.21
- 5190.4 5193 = 3.35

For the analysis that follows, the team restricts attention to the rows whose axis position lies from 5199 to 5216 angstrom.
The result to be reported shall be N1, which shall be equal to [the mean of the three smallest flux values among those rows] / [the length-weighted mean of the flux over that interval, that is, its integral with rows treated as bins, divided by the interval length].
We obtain 0.941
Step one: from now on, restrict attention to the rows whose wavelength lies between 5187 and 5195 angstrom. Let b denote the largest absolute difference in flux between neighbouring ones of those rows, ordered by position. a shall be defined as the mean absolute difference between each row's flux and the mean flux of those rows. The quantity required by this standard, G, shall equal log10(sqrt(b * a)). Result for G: -0.42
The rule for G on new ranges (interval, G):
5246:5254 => -0.61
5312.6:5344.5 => -0.28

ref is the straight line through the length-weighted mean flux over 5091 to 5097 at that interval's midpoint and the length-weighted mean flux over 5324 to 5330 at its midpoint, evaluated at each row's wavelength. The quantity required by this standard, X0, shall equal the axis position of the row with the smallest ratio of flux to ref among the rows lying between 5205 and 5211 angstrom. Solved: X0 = 5205.40 angstrom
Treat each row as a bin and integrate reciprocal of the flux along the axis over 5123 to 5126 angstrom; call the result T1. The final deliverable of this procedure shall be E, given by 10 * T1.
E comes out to 2.9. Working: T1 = 0.29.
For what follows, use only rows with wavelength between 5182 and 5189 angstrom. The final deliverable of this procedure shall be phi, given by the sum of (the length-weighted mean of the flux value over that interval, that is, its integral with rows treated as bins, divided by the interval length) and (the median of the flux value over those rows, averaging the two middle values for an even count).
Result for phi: 23.2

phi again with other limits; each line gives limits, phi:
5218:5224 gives 22.7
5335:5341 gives 20.1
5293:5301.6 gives 18.6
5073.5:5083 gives 20.7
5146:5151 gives 22.8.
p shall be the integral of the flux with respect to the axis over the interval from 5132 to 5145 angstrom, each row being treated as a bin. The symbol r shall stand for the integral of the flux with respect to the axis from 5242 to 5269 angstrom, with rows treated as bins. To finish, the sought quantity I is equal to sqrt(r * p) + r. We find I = 504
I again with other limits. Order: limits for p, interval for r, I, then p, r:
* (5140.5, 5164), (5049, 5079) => 623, 269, 326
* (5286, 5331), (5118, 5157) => 878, 452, 435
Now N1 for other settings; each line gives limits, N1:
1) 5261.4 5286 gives 0.763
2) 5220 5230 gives 0.977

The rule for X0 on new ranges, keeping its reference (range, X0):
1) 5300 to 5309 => 5300.96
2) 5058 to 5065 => 5061.21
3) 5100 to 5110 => 5109.22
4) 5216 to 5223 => 5219.81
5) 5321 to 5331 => 5321.75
